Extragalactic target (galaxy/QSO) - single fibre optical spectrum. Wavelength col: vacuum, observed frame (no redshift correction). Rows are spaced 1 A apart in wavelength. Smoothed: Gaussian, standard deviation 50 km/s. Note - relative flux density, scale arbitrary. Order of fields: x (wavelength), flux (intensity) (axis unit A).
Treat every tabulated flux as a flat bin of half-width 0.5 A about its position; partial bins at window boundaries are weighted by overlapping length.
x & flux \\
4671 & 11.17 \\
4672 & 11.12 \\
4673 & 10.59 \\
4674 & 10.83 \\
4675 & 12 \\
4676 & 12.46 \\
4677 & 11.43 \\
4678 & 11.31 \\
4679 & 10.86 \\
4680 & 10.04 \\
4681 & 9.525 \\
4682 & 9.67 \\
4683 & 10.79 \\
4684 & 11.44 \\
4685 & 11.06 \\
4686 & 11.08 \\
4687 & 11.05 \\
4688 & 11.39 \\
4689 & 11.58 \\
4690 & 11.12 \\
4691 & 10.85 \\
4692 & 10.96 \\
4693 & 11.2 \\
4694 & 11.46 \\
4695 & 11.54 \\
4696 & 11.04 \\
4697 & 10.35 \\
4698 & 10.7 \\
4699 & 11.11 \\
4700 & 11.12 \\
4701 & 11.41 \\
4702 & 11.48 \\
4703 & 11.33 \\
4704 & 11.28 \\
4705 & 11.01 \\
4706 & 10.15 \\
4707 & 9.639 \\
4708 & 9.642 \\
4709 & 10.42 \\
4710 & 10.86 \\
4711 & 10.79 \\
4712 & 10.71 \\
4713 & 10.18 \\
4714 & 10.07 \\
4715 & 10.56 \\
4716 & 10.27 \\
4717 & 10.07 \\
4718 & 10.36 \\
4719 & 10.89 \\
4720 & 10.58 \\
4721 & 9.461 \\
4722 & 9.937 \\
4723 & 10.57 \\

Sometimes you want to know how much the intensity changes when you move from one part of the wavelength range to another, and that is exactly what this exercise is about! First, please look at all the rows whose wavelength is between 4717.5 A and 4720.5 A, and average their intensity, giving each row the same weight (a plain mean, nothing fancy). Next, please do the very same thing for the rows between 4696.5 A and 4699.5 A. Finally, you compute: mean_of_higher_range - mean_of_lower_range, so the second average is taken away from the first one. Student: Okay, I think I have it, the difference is -0.11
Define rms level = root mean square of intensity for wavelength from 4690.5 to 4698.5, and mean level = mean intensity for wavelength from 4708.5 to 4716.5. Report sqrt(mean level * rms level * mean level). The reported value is 34.8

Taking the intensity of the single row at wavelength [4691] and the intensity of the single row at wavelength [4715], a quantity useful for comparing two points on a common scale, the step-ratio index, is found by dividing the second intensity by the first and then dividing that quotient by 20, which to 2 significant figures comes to 0.049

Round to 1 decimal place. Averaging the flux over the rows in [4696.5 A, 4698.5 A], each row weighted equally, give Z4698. 10.5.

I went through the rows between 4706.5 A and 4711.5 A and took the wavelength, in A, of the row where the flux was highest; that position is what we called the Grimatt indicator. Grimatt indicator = 4710 A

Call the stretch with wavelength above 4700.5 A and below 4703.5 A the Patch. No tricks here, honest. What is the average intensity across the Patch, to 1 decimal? 11.4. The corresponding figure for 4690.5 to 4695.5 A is 11.2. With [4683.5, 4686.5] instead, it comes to 11.2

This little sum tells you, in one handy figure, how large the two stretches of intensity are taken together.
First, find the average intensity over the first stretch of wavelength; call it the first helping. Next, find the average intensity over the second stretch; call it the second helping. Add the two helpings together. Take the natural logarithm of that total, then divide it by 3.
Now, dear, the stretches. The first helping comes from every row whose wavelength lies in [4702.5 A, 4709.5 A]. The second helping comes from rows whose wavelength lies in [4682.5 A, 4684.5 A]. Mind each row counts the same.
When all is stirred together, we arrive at 1.02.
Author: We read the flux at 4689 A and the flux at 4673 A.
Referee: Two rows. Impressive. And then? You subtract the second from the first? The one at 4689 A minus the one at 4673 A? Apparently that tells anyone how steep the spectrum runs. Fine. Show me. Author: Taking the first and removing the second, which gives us 1.0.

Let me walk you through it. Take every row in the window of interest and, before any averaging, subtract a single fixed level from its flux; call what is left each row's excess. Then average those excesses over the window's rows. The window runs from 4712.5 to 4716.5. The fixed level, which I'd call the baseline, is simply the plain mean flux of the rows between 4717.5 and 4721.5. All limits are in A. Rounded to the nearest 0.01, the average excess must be -0.05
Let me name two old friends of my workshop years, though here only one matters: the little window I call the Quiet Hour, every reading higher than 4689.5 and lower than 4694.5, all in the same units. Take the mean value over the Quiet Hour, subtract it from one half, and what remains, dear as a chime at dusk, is -10.6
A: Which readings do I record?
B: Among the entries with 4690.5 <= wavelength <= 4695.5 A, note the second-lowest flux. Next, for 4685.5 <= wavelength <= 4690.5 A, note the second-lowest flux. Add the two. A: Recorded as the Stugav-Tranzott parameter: 22.0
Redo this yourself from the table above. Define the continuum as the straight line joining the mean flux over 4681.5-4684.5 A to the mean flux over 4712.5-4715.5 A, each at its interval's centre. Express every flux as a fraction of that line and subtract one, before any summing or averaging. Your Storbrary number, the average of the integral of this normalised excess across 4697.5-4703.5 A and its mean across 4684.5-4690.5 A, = 0.25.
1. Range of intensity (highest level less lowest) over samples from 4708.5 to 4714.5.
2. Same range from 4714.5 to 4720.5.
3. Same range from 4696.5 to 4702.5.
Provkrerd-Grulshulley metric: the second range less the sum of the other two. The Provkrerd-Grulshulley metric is -1.1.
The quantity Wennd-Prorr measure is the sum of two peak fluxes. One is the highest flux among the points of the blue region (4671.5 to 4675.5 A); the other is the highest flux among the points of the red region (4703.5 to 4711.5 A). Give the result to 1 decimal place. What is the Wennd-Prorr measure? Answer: 23.3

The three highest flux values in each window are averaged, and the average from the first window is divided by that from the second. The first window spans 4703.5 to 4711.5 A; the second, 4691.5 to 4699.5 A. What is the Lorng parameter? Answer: 0.97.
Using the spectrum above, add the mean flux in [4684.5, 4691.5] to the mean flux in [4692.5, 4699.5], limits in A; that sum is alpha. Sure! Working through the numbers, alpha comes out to 22.2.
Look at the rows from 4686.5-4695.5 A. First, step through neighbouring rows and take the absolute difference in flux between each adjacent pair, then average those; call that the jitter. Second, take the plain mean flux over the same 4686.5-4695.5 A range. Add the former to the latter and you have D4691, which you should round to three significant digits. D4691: 11.5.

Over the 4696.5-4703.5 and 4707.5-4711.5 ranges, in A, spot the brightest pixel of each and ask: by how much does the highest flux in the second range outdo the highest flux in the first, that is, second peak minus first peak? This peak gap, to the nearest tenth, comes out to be -0.6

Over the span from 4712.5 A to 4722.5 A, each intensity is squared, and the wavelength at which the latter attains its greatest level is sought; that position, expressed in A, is 4719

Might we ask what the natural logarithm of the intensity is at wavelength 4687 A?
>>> 2.40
